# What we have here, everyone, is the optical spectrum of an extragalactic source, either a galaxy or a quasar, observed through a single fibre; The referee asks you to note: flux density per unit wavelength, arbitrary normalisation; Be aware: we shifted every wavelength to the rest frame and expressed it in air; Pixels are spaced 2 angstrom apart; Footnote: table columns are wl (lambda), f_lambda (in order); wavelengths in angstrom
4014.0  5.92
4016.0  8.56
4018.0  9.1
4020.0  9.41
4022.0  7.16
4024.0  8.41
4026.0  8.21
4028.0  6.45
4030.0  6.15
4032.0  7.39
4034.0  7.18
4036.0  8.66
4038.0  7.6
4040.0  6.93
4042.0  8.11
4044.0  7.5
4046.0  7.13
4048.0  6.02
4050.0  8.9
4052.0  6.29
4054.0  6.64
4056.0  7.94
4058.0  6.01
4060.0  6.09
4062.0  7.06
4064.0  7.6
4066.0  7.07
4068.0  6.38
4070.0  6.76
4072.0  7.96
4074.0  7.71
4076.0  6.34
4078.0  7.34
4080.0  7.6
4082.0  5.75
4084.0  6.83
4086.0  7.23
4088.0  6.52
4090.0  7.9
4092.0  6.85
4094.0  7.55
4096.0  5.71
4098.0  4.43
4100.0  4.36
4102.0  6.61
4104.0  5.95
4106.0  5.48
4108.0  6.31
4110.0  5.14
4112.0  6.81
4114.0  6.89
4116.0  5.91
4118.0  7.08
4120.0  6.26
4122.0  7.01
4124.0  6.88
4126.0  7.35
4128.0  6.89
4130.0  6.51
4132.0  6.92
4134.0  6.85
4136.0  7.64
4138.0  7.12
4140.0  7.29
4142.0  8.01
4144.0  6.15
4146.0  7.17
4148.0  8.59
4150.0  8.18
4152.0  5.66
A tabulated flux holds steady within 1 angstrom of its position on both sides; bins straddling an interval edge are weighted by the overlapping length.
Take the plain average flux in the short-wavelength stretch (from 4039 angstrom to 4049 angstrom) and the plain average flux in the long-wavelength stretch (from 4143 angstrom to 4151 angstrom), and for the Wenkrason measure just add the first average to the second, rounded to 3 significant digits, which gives 14.7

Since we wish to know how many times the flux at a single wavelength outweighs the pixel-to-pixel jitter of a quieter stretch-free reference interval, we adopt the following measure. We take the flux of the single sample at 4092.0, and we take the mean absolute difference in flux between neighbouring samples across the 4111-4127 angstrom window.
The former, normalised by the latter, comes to 10.9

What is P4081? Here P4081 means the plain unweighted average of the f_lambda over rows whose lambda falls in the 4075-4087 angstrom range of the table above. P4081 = 6.8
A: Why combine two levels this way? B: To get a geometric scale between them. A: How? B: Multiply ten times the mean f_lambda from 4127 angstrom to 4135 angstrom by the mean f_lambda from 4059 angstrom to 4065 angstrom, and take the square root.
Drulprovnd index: 21.7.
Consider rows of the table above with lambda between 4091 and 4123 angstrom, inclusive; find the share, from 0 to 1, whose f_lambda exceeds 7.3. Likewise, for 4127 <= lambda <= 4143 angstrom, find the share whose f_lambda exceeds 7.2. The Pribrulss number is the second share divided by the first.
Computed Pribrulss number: 6.0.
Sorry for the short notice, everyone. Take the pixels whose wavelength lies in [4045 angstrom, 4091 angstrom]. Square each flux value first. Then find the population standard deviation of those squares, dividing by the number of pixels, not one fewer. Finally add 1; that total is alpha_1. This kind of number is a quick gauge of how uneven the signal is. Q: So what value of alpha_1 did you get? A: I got 12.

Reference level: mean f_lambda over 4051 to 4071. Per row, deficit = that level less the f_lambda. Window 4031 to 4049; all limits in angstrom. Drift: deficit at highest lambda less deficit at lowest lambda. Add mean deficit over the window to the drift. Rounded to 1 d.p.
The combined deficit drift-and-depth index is 0.8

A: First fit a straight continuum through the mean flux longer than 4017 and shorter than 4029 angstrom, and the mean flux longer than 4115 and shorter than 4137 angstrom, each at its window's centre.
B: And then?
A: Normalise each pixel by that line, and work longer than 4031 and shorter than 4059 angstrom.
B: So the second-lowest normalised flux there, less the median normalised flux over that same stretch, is -0.13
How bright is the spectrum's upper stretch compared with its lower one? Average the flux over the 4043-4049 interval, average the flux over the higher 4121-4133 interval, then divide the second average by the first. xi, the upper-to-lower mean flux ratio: 1.01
